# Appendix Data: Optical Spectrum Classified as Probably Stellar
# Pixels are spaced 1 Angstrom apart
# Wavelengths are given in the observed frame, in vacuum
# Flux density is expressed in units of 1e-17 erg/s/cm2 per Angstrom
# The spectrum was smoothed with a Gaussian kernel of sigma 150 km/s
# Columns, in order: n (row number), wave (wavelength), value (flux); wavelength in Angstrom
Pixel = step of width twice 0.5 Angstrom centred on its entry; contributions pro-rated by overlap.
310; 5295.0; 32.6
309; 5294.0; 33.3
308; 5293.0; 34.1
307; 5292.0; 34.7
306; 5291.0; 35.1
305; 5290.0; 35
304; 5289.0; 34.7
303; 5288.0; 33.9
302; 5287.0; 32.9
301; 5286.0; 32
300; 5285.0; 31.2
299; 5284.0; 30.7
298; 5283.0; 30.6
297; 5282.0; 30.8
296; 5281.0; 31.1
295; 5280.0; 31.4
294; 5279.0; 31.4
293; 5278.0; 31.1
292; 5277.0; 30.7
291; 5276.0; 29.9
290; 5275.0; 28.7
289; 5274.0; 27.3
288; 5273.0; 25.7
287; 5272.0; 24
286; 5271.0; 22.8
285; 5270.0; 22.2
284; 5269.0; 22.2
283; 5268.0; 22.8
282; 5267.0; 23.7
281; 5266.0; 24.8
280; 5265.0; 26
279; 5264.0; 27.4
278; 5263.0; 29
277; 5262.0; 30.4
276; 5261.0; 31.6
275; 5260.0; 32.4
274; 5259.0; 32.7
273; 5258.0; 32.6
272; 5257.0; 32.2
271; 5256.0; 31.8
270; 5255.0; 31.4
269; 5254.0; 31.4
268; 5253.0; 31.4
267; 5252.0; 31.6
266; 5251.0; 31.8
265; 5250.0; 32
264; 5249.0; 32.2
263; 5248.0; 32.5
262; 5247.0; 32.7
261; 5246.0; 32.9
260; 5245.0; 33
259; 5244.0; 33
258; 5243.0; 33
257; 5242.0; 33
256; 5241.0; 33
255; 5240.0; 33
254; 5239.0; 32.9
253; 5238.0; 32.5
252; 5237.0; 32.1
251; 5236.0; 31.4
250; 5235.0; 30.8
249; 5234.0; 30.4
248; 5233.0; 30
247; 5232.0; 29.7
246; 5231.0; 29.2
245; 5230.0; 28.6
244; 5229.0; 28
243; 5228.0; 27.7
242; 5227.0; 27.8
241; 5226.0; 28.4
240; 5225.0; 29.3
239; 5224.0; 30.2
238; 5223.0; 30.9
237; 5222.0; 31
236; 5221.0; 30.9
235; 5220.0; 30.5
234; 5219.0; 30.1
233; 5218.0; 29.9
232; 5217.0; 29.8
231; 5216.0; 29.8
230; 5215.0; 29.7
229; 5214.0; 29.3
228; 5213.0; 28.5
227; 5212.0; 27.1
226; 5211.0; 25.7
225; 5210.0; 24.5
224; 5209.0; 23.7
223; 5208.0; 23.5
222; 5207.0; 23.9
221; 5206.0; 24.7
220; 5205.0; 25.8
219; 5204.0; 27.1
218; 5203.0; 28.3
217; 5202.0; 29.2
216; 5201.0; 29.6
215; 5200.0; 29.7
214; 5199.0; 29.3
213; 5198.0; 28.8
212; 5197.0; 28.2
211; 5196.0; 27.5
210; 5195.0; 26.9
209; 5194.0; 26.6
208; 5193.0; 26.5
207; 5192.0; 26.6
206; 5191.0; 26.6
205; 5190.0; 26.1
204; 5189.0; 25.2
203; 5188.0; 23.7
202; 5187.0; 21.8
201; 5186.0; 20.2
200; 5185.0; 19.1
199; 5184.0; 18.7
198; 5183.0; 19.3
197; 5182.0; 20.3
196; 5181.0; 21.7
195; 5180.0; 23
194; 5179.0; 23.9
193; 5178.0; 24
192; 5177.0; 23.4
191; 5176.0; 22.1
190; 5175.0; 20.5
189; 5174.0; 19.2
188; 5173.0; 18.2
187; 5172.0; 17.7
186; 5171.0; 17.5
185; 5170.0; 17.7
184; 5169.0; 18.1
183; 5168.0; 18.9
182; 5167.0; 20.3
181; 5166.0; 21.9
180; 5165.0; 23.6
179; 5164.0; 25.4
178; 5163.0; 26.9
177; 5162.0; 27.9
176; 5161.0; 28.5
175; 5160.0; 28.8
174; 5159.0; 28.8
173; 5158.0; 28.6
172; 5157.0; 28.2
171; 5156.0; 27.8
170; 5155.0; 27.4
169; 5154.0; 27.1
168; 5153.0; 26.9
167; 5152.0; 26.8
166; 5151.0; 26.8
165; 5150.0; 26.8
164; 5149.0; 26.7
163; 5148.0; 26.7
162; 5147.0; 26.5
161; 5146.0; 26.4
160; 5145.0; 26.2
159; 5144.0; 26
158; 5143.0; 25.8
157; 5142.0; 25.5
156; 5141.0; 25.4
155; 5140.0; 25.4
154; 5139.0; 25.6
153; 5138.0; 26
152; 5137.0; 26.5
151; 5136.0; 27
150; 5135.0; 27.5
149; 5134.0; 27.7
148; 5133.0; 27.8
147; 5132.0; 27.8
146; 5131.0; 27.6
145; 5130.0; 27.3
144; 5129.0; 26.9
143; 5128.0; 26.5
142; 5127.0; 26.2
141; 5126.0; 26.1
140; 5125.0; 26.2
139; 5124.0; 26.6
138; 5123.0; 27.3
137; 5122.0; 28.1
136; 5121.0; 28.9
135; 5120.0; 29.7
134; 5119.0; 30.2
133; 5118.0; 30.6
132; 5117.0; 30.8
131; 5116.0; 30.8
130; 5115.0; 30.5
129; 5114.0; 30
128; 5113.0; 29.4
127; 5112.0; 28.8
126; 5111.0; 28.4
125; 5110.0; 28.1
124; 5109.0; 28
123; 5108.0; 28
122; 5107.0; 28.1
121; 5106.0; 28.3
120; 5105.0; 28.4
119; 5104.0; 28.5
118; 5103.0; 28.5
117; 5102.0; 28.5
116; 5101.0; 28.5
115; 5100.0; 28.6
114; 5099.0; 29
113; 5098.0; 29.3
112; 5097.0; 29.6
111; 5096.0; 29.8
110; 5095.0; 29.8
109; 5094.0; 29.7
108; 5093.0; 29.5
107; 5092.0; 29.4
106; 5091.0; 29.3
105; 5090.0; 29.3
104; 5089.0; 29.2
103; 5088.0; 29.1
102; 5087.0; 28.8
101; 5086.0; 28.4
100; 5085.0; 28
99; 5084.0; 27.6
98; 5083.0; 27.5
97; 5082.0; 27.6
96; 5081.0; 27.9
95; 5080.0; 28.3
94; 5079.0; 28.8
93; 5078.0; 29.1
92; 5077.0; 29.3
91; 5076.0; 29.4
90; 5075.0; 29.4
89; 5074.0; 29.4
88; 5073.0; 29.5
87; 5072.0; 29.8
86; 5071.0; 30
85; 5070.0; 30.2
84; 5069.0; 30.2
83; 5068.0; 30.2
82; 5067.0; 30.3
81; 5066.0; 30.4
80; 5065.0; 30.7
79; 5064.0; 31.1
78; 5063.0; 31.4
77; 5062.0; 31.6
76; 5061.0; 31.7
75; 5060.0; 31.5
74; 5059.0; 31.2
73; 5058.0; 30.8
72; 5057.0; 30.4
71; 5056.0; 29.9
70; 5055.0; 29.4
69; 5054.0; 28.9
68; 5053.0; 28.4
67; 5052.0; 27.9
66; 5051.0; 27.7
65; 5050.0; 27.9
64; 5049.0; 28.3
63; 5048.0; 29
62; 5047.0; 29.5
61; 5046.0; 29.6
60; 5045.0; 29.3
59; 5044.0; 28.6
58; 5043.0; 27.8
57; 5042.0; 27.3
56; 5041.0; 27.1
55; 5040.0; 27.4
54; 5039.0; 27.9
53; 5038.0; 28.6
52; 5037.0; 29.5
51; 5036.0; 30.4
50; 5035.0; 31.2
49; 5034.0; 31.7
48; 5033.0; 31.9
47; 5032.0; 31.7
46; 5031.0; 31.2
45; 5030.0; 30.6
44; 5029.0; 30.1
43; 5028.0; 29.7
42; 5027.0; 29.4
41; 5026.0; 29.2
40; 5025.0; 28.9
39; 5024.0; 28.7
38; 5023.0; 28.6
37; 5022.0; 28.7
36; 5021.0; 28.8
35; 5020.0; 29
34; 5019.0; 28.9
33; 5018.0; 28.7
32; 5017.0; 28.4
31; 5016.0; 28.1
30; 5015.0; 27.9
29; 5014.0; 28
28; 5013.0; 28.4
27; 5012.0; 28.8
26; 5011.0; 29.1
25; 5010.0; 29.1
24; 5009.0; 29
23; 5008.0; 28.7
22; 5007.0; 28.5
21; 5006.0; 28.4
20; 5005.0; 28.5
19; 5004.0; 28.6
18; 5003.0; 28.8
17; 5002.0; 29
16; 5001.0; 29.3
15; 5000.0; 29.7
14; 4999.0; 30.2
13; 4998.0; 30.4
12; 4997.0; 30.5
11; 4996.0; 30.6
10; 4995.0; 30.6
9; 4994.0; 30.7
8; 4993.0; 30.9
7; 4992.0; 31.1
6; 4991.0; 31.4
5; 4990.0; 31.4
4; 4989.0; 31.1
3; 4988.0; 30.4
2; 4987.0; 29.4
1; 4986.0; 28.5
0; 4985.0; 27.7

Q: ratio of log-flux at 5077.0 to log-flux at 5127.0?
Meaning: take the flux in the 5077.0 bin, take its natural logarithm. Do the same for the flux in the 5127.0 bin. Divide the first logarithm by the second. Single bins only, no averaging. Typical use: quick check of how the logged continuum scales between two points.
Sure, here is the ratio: 1.03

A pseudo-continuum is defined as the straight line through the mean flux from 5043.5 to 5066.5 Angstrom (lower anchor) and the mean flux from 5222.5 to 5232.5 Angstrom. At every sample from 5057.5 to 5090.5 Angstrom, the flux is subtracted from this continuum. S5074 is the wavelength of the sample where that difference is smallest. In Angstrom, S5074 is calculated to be 5061.0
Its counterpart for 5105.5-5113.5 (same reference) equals 5113.0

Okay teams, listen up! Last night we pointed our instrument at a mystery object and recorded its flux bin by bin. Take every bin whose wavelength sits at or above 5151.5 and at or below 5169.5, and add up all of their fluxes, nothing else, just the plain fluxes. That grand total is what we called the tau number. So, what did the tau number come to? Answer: 462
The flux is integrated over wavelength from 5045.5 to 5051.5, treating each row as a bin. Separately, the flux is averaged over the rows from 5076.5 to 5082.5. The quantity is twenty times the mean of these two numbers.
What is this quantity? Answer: 2005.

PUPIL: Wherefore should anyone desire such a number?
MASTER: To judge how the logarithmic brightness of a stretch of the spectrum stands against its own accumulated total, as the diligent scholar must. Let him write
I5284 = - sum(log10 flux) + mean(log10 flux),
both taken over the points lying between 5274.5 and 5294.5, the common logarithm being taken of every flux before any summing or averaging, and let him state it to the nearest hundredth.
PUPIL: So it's -28.63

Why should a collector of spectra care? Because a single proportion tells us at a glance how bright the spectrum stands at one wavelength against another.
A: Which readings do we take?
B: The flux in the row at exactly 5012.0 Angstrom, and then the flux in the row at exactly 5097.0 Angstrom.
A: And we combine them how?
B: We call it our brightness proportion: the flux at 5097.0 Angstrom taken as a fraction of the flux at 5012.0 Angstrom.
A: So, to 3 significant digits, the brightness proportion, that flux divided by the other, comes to 1.03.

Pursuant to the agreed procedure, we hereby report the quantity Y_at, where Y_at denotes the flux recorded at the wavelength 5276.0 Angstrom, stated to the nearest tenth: 29.9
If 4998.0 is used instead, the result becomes 30.4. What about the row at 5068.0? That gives 30.2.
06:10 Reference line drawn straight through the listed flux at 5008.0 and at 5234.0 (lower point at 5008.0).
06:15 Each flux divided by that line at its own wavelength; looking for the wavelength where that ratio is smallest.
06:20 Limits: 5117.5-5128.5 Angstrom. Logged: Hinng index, 5126.0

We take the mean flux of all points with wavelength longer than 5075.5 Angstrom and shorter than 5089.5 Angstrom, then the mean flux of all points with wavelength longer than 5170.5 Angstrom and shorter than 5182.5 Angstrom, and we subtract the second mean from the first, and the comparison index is 7.5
